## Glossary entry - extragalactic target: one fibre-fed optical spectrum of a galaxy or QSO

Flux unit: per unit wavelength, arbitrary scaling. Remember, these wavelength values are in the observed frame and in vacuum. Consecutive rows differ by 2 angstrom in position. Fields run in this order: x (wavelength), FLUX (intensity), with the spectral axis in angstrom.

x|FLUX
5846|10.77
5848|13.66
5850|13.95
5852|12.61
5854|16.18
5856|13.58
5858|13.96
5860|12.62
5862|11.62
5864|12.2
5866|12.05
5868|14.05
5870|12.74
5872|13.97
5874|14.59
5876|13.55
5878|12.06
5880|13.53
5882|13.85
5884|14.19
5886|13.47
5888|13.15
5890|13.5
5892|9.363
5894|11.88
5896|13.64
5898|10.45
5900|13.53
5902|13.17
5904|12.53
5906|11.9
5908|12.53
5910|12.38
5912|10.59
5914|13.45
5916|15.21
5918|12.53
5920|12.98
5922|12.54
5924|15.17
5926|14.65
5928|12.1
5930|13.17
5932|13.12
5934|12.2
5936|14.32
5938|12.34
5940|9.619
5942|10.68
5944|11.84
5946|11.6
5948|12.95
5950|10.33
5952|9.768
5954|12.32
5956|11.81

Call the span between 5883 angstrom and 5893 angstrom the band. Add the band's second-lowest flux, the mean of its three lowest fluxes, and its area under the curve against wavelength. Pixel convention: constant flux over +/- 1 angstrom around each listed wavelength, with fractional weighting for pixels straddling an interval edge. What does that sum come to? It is 152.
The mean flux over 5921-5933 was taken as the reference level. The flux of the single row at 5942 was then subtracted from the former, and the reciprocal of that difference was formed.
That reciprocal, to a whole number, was 0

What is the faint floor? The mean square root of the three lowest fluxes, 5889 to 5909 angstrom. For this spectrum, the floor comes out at 3.25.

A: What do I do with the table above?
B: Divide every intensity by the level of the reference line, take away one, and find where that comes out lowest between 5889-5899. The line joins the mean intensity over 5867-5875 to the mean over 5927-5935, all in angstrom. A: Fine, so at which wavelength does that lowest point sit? 5892 angstrom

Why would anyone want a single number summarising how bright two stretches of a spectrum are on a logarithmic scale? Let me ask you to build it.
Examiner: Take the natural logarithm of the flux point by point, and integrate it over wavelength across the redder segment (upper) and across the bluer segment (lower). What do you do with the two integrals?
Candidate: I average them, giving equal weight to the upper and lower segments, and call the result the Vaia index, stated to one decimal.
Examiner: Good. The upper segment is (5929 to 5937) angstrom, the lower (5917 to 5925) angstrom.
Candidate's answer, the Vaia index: 20.7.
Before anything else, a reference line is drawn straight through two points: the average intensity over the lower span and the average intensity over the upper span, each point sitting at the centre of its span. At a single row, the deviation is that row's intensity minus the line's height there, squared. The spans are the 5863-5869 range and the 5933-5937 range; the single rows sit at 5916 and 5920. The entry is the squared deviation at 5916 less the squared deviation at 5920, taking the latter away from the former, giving 4.3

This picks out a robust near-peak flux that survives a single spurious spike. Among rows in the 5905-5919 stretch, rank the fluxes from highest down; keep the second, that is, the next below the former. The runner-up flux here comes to 13.45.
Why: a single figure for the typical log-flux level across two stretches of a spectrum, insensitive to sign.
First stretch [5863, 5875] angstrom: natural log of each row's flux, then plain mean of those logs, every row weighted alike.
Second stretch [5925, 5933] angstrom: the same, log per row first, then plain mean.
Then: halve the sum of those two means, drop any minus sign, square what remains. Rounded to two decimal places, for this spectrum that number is 6.67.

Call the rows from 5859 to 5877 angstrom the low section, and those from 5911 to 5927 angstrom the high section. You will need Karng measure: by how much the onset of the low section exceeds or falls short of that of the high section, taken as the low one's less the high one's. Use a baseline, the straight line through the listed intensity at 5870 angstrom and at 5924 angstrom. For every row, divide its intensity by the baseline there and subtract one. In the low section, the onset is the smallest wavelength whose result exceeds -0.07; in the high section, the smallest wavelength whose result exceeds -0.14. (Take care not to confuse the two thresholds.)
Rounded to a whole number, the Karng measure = -54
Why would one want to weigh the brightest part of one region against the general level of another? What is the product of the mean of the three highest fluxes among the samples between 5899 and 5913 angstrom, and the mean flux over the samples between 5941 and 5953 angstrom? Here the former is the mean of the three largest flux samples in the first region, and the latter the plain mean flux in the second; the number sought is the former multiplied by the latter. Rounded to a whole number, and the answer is 146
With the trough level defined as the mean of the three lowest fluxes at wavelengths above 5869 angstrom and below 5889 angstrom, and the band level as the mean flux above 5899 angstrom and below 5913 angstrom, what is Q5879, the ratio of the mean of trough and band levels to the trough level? 0.99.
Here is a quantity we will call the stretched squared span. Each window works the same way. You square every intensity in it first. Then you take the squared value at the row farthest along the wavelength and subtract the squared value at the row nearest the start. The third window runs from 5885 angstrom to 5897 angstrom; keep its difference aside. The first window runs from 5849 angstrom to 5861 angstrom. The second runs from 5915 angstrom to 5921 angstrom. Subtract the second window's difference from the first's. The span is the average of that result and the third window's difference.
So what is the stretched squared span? 16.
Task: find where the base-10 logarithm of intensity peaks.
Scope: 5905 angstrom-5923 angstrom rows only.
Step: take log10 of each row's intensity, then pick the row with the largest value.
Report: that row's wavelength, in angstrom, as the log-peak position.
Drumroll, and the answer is 5916 angstrom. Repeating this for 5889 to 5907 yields 5896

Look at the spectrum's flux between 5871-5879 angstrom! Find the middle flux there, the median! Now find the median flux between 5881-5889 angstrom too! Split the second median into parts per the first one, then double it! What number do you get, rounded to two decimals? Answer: 1.99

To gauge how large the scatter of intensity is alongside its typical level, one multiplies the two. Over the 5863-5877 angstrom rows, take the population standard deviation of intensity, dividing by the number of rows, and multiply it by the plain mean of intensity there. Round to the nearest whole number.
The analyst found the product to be 12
